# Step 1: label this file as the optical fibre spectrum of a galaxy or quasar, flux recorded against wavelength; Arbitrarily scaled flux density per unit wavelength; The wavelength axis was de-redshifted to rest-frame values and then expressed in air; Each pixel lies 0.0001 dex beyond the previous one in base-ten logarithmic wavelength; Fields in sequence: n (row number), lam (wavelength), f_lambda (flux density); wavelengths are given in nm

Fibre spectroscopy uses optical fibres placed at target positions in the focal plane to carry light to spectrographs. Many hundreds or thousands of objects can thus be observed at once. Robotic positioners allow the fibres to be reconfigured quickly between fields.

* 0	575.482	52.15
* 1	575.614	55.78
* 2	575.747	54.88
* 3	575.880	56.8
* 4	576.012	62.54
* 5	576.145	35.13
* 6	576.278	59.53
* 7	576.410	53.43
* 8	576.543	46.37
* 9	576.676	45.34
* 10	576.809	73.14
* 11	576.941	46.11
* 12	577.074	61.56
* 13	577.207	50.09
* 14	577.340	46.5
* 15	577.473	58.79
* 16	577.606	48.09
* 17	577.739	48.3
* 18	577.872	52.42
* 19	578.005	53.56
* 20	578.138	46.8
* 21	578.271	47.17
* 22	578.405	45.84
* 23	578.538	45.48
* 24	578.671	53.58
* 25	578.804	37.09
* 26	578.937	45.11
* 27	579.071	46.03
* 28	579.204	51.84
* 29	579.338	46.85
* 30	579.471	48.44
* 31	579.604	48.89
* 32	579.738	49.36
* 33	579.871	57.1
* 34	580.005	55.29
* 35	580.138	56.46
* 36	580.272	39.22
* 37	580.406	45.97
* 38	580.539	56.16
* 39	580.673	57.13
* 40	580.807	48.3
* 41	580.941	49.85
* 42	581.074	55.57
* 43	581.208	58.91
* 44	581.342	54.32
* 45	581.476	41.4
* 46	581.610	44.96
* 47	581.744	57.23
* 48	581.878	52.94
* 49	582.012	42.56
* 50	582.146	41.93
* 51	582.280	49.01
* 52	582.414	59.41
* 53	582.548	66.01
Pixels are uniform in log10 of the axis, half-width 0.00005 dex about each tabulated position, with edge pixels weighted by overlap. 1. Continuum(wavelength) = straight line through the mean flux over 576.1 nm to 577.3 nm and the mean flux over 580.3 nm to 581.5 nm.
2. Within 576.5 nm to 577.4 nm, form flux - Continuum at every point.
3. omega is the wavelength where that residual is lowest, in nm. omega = 576.676 nm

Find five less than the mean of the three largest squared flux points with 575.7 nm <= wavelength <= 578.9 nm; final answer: 4345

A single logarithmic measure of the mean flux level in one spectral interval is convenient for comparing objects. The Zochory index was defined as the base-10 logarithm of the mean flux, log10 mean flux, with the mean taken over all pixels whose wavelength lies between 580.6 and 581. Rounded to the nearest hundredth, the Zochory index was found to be 1.71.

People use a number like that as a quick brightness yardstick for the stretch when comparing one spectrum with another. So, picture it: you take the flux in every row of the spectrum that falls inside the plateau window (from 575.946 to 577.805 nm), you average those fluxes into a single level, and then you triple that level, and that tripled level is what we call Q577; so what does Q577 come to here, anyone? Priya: 157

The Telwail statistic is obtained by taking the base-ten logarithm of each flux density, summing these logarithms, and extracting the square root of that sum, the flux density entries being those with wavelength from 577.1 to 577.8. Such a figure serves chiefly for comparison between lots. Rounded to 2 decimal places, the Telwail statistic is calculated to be 2.92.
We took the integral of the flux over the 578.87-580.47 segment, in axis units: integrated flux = 79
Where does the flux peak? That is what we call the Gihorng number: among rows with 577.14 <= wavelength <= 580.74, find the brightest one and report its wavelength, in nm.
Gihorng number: 577.473 nm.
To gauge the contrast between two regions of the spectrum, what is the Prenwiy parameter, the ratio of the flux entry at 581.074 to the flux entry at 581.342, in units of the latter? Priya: 1.02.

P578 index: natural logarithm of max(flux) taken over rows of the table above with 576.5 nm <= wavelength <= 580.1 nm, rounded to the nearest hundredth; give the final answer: 4.29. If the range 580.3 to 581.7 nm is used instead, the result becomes 4.08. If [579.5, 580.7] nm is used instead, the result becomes 4.05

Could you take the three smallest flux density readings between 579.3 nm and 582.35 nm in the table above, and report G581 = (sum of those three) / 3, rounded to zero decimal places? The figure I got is 41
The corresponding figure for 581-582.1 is 43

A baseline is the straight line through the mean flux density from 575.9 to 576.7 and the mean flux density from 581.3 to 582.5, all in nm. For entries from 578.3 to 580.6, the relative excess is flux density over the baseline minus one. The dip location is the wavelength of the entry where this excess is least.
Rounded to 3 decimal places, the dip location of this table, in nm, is 578.804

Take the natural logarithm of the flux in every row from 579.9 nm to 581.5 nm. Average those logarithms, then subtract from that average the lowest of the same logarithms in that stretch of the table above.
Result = 0.27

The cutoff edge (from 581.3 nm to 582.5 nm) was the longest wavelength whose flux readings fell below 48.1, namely 582.146 nm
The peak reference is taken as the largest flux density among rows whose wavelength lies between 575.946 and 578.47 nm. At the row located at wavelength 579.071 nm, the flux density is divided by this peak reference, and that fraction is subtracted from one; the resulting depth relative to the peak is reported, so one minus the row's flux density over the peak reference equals 0.371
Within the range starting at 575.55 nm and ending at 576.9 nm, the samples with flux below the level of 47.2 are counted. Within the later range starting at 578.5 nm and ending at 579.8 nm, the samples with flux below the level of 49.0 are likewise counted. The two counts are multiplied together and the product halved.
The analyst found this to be 10.5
